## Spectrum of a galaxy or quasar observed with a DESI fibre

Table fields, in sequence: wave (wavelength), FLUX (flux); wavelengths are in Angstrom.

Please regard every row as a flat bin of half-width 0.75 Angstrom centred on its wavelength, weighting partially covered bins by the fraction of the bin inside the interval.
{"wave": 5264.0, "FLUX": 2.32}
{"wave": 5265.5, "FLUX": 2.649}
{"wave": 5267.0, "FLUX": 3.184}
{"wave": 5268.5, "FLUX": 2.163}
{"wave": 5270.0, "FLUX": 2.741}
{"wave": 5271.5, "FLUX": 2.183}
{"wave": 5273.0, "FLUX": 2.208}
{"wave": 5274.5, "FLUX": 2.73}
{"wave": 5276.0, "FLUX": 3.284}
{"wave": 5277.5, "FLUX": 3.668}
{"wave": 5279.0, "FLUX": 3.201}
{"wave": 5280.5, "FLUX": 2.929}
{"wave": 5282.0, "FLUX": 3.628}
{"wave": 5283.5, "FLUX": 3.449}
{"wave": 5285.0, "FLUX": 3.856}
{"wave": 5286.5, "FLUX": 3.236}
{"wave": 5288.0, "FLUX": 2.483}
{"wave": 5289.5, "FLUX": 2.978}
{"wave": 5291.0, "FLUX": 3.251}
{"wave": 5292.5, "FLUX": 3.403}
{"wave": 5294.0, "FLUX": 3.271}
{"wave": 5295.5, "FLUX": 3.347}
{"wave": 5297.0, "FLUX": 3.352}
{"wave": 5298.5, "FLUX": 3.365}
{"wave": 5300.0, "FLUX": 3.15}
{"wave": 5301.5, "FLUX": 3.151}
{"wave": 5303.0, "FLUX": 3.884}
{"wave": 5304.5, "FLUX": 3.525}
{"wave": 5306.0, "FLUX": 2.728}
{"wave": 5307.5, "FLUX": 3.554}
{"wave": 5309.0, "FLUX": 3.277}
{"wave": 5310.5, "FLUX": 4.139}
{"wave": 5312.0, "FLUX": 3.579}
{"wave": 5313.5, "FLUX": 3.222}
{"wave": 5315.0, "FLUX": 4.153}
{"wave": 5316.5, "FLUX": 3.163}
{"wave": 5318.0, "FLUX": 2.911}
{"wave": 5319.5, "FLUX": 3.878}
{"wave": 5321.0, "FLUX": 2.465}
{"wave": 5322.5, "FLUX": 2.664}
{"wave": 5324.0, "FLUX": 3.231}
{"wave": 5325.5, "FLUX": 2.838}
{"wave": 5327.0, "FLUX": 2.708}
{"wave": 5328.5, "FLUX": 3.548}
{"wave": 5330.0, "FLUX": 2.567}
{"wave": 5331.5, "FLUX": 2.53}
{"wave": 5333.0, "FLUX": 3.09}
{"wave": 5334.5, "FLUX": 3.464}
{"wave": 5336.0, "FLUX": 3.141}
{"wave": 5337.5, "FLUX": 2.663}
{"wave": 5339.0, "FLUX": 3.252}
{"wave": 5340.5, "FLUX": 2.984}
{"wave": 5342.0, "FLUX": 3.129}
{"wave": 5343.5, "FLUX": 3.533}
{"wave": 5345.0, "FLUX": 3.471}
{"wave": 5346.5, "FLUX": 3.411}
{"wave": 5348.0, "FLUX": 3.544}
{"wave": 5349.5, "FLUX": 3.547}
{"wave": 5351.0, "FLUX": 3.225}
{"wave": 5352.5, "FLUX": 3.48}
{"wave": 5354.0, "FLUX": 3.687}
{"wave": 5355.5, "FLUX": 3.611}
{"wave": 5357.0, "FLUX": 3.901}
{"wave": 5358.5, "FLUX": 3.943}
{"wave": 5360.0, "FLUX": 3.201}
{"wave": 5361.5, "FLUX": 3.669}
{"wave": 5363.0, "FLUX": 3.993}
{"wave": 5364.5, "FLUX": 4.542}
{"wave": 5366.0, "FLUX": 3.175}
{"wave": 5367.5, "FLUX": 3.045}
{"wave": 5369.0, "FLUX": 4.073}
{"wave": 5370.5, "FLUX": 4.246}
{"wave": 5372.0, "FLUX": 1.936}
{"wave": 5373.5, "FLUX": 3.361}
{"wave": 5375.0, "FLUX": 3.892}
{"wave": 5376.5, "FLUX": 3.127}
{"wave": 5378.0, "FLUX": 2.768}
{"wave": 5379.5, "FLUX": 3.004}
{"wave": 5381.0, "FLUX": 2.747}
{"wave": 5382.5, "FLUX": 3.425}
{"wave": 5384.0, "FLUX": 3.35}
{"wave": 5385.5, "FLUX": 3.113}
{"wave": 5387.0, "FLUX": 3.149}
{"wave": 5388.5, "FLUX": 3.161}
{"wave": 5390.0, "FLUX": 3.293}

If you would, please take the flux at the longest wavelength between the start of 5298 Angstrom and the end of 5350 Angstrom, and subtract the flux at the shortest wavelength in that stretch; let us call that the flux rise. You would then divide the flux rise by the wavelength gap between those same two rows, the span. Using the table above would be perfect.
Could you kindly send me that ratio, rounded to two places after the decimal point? 0.00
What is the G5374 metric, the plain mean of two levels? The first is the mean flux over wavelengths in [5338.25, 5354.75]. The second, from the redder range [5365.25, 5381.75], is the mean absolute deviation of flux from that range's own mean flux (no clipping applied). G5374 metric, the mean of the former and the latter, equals 1.94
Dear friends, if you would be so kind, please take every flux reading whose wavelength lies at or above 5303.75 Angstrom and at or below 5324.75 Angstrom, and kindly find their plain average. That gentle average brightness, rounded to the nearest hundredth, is 3.32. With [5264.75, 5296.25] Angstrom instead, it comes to 3.04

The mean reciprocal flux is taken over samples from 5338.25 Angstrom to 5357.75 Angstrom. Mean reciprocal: 0.292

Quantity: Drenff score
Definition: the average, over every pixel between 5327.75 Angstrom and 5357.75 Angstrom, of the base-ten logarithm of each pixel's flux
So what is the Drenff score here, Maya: 0.51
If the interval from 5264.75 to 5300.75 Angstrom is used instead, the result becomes 0.48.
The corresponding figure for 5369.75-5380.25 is 0.49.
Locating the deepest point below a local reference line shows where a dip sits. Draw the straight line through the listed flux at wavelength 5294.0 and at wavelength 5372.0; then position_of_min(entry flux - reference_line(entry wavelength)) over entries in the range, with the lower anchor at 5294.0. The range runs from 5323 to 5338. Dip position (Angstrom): 5331.5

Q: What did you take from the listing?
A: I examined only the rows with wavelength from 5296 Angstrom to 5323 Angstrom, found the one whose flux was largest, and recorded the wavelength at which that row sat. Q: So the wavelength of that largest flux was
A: 5315.0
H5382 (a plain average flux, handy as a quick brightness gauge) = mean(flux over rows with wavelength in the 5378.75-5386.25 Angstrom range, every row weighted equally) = 3.1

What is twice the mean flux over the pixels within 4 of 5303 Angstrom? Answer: 6.6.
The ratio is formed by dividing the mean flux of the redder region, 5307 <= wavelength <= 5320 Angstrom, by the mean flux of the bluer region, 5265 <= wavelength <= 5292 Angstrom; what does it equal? 1.18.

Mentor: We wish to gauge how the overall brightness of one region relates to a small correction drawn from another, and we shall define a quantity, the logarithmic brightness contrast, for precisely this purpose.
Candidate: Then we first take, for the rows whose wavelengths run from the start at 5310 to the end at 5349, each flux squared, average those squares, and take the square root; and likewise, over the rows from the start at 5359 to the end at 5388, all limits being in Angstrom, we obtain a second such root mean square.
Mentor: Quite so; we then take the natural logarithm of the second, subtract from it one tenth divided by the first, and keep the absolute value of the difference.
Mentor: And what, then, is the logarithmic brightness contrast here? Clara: 1.20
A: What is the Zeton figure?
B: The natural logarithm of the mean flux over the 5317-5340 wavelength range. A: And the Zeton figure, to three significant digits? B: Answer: 1.10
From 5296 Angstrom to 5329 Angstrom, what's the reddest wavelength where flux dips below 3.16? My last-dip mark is 5327.0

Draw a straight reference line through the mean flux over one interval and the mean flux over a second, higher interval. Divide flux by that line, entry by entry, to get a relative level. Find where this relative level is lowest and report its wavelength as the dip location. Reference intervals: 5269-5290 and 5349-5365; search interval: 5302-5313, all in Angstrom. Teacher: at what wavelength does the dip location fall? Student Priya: 5306.0 Angstrom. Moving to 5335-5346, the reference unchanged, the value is 5337.5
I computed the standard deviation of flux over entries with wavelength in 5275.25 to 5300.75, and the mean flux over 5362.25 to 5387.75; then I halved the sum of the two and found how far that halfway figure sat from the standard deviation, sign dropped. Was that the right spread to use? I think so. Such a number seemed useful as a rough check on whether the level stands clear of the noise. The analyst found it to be 1.52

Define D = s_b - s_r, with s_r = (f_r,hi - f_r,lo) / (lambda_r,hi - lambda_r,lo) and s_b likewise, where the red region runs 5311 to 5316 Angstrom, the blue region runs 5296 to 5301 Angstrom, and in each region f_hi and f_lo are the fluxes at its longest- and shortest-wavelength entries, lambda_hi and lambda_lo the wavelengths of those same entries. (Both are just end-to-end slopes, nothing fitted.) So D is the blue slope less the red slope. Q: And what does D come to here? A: -0.26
